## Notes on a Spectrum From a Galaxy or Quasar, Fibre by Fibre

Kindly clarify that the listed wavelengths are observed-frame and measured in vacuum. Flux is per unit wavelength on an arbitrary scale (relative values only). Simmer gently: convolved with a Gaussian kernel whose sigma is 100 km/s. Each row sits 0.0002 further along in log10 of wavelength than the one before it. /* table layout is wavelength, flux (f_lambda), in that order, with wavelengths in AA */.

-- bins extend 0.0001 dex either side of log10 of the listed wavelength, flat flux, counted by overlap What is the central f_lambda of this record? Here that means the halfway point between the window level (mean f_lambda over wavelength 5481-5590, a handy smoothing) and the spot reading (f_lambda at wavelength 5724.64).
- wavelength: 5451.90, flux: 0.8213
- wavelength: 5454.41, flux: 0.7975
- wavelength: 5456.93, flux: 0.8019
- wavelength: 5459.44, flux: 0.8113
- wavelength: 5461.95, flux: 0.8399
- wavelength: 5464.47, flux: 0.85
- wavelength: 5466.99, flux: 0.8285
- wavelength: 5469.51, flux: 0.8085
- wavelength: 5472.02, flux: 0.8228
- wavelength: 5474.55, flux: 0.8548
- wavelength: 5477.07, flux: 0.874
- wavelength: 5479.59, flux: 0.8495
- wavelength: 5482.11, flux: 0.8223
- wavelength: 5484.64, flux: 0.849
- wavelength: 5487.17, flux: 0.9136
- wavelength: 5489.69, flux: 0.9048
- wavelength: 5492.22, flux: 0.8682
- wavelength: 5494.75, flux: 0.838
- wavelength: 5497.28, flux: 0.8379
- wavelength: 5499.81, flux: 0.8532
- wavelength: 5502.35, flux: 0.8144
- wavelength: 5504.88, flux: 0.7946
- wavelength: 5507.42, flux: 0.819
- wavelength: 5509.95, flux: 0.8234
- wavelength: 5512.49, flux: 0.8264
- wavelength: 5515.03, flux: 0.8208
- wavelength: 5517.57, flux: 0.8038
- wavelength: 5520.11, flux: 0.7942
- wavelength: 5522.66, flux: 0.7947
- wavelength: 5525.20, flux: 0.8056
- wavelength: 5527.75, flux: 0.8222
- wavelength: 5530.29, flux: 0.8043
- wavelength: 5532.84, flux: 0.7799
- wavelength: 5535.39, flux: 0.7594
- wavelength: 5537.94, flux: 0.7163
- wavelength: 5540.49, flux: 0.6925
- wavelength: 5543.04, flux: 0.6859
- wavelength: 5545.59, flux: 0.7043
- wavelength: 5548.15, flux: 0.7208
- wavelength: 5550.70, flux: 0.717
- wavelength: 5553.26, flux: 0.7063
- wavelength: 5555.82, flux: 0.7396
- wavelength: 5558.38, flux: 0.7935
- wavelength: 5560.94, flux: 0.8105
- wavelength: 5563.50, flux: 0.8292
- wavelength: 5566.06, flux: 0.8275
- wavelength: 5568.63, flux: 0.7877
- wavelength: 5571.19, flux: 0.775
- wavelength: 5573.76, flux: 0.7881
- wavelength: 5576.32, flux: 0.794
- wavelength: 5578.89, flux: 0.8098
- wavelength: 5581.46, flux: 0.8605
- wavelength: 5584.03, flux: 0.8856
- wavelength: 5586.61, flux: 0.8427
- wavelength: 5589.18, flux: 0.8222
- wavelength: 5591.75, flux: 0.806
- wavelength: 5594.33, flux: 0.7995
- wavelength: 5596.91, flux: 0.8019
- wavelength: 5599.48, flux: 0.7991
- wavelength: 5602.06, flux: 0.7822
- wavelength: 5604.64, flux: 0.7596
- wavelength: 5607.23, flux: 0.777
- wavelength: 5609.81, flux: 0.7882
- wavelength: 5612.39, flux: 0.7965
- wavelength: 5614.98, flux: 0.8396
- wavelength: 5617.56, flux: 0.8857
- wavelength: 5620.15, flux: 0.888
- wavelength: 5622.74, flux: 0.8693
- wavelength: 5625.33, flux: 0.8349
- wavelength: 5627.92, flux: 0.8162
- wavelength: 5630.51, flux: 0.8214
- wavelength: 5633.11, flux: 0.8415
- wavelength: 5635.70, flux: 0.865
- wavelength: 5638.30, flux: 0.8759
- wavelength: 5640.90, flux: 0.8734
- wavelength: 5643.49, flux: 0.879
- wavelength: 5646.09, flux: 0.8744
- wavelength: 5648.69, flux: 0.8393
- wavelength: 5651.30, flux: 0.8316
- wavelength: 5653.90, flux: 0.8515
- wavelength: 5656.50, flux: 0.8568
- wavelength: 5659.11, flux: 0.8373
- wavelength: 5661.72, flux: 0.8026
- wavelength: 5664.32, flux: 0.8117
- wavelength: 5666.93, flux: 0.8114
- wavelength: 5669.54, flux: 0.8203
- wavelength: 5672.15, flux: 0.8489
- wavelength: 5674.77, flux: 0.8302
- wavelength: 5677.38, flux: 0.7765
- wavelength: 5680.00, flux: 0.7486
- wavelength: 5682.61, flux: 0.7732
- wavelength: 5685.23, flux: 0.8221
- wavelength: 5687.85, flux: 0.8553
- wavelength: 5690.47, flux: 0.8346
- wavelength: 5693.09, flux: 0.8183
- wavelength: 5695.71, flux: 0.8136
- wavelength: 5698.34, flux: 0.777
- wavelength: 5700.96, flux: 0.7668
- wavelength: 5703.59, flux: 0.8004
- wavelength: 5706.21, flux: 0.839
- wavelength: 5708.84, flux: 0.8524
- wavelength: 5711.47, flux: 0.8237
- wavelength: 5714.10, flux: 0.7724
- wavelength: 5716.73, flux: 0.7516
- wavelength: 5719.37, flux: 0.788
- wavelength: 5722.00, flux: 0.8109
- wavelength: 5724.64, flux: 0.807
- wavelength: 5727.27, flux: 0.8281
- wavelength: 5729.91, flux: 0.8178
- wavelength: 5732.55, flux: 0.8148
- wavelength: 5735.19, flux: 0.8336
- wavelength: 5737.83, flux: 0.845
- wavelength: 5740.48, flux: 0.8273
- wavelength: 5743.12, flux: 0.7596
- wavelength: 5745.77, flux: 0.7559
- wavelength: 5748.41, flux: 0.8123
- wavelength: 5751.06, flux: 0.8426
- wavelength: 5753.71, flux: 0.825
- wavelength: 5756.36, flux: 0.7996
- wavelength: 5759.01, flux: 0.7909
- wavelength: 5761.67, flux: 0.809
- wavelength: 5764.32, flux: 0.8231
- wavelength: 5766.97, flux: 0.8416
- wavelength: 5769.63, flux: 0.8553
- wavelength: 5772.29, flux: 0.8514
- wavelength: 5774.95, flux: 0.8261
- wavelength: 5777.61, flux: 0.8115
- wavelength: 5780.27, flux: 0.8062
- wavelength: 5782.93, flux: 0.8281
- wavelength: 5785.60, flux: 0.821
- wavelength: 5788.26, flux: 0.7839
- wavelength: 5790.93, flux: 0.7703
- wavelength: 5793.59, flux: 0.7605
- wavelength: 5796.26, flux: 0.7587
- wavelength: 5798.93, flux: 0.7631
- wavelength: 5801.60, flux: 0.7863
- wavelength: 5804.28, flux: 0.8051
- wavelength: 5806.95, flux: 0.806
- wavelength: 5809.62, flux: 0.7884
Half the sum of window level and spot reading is 0.80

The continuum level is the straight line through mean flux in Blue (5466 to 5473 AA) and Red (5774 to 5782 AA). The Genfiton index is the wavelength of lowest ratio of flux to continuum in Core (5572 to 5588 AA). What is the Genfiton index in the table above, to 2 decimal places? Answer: 5573.76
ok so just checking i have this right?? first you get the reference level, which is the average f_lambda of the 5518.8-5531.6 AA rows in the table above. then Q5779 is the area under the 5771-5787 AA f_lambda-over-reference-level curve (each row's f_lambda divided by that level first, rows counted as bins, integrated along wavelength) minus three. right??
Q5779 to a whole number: 13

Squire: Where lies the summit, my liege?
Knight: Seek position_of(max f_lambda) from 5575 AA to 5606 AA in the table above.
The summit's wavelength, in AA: 5584.03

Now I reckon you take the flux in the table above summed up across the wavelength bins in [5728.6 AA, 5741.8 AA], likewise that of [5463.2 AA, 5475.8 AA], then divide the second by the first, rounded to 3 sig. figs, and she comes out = 0.960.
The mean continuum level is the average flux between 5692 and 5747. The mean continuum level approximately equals 0.805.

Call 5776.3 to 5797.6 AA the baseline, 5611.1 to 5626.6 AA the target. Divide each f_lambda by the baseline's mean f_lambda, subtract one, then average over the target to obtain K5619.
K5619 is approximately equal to 0.08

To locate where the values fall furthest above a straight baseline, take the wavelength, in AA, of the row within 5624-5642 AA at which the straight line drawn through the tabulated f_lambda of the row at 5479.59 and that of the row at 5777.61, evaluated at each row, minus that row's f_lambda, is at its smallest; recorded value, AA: 5638.30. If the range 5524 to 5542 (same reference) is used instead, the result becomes 5527.75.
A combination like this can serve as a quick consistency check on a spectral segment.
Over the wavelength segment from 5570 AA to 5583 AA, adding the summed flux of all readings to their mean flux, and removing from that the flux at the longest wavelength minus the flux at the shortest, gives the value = 4.75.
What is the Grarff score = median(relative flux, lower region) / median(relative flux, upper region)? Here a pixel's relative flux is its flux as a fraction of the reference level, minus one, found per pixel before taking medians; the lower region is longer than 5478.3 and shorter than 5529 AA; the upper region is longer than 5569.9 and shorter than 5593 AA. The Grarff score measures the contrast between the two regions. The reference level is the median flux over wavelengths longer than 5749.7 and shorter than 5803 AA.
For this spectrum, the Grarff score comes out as -28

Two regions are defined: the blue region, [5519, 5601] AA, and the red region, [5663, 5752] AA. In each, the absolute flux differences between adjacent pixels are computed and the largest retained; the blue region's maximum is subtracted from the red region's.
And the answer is 0.01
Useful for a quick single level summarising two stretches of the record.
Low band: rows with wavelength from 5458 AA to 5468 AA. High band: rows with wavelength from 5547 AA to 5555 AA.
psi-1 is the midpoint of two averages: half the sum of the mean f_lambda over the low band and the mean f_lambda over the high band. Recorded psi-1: 0.774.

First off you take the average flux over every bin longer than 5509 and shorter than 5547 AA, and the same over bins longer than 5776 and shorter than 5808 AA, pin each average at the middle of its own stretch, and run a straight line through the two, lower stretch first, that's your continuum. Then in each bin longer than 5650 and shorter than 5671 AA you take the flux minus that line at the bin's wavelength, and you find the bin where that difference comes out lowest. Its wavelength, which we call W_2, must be 5661.72 AA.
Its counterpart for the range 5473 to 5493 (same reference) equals 5482.11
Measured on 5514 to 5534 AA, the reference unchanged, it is 5532.84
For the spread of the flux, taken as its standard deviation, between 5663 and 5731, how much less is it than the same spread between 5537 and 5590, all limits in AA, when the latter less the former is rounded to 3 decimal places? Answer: 0.029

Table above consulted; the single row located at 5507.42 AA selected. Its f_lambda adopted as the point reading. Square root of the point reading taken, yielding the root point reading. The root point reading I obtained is 0.905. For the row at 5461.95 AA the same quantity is 0.916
